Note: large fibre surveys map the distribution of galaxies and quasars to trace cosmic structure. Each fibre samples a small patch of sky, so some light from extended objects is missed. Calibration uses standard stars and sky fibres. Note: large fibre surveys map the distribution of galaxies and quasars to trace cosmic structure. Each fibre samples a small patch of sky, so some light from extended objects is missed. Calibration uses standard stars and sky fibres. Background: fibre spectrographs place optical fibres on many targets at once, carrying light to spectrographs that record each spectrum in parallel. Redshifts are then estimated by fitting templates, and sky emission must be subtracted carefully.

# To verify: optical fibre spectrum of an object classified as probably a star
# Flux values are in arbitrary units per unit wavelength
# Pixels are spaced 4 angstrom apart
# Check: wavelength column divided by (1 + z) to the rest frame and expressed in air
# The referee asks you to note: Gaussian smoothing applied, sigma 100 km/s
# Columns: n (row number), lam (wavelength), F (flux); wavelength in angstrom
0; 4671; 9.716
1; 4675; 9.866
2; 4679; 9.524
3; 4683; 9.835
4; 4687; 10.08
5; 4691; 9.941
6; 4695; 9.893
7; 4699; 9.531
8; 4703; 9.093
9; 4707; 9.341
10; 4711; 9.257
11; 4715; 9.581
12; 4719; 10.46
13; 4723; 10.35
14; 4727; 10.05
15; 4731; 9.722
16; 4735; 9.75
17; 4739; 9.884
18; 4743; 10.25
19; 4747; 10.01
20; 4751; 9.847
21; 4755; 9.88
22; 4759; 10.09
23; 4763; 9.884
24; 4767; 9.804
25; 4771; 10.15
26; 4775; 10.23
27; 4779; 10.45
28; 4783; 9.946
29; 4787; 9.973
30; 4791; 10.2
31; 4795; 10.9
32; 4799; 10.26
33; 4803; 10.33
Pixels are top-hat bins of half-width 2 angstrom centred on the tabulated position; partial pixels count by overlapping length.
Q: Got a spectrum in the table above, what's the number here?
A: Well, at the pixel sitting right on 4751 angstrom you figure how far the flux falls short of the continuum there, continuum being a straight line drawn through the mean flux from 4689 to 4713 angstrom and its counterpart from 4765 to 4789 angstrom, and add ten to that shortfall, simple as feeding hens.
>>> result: 10.0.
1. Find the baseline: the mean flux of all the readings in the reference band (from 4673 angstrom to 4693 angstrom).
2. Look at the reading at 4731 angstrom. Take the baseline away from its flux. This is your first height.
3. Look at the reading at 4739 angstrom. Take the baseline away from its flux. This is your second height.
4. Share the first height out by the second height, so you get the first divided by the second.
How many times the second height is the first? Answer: -3.7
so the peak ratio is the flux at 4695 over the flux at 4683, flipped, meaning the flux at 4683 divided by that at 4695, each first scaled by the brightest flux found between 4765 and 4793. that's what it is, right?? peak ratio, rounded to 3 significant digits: 0.994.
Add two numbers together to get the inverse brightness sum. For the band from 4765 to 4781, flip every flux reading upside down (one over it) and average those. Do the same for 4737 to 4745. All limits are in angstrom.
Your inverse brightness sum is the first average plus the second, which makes 0.198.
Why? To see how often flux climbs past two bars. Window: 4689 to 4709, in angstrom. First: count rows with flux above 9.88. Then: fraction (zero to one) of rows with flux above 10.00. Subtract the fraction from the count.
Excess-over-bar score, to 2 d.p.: 2.00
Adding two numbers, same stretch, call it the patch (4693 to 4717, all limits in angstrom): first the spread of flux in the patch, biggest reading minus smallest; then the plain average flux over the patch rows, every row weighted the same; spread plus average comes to 10.25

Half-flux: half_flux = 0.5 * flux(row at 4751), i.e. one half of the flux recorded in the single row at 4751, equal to 4.92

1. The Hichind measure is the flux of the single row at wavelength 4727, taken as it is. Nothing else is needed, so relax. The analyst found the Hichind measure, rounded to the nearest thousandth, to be 10.050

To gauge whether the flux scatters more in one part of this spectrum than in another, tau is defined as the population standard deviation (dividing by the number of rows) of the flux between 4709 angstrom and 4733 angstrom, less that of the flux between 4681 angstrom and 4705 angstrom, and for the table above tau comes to 0.10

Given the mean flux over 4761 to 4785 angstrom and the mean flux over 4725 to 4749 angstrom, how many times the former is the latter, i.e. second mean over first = 0.987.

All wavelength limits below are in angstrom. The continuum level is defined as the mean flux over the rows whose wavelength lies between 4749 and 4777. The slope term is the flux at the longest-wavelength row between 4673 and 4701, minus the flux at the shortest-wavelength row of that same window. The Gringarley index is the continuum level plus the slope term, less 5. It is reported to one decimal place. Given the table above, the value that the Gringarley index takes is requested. 4.6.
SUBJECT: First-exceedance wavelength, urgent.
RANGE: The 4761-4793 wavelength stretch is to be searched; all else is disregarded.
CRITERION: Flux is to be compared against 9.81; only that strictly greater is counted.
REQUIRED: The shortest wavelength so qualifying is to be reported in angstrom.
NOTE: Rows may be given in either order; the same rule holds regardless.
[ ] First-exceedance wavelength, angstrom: 4763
